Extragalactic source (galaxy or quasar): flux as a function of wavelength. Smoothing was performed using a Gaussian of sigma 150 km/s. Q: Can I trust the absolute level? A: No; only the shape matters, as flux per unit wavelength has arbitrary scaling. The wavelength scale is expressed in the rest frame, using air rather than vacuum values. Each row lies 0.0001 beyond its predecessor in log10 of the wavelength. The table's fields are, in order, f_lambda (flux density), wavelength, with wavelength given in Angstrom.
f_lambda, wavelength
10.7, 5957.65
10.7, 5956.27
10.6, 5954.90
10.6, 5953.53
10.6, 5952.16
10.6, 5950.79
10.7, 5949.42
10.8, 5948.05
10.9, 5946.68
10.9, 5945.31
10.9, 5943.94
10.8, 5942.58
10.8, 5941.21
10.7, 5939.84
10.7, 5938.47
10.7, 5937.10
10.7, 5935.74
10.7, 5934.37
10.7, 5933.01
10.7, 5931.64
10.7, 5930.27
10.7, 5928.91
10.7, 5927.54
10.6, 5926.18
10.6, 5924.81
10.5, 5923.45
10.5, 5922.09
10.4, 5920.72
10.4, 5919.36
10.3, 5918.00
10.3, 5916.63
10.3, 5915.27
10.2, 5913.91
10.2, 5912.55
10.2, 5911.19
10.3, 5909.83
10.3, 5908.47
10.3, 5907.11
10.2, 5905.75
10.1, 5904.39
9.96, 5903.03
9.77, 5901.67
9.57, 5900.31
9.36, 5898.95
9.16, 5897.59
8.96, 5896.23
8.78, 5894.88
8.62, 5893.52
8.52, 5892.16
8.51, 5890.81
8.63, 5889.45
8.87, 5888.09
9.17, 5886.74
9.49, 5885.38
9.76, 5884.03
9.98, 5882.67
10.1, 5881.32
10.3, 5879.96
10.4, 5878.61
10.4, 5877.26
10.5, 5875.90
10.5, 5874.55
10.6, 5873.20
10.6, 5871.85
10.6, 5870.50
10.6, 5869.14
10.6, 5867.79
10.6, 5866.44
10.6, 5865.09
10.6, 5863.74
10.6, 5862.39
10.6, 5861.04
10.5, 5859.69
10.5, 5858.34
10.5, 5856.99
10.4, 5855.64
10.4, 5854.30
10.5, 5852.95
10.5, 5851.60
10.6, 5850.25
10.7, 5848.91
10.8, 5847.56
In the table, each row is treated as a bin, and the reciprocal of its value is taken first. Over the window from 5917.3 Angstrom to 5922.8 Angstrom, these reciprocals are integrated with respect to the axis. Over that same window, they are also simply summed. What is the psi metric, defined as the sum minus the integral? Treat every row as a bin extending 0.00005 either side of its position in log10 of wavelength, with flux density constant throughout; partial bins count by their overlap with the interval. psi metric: -0.14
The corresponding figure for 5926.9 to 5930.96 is -0.10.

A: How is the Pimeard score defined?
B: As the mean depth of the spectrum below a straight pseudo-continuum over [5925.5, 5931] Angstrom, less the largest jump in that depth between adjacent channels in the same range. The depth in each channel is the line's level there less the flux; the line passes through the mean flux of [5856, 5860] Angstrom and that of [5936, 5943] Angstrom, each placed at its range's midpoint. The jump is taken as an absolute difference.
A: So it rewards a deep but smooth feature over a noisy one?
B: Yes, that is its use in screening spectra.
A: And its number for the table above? -0.07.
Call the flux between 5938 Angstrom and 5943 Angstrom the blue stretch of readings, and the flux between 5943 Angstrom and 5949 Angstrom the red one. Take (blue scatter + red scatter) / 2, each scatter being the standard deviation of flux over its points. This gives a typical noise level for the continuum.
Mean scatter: 0.05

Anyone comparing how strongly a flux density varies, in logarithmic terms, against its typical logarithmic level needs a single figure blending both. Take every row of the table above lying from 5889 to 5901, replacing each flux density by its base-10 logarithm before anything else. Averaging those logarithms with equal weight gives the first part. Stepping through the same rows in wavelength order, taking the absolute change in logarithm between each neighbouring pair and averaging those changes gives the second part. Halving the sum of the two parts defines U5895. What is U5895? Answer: 0.478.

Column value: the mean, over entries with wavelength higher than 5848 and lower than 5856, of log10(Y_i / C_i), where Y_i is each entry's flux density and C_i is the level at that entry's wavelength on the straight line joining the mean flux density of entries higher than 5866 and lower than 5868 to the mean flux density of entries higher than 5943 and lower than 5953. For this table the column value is -0.002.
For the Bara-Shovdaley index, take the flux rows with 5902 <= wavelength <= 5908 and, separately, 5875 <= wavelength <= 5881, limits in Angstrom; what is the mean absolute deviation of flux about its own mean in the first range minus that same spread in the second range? 0.060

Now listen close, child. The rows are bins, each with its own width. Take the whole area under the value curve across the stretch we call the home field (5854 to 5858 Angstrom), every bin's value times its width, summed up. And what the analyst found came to 42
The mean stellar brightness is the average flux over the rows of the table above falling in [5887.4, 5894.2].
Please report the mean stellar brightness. 8.6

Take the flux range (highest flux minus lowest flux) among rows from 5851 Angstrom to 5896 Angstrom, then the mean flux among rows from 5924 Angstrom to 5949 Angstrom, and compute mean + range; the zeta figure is 12.8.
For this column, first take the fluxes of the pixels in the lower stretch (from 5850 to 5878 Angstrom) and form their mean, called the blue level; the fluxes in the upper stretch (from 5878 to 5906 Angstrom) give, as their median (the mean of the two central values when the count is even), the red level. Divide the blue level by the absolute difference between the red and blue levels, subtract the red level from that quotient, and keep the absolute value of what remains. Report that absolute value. 1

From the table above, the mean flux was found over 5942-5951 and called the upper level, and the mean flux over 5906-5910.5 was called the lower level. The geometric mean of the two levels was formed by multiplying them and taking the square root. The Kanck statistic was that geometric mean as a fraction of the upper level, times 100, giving 98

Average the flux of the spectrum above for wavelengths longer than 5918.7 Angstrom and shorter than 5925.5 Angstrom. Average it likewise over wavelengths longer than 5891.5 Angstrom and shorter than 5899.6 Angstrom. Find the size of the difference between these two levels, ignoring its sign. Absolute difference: 1.6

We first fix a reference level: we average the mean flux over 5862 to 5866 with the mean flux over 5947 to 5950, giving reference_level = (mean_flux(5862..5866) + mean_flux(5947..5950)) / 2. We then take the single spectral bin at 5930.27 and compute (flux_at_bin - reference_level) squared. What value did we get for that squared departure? 0.00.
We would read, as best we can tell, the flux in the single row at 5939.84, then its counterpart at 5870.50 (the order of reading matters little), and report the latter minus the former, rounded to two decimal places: -0.10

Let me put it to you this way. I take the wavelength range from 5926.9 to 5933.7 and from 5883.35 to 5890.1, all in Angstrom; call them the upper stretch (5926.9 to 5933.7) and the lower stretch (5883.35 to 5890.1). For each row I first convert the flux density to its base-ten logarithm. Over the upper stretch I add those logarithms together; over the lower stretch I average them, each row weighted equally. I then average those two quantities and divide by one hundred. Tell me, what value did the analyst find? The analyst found 0.0305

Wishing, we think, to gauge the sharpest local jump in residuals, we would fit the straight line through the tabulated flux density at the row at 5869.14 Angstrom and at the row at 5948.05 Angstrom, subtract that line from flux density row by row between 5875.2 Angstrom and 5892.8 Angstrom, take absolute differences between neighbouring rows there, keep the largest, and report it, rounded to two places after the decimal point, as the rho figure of 0.32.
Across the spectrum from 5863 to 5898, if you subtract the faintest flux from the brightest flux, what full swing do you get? 2.1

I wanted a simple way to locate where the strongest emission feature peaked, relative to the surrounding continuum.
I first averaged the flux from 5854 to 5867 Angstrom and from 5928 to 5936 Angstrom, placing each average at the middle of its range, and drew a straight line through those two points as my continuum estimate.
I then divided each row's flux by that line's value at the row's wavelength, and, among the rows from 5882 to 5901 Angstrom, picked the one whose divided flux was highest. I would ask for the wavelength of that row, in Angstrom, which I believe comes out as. 5882.67 Angstrom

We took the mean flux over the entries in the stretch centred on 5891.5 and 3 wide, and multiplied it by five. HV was 42.6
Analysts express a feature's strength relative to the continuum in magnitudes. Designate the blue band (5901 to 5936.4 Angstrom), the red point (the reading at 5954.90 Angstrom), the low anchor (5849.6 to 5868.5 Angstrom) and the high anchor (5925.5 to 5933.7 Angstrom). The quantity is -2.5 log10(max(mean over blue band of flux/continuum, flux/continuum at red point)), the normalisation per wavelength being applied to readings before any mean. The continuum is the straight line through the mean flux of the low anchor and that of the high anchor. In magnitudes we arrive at 0.014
